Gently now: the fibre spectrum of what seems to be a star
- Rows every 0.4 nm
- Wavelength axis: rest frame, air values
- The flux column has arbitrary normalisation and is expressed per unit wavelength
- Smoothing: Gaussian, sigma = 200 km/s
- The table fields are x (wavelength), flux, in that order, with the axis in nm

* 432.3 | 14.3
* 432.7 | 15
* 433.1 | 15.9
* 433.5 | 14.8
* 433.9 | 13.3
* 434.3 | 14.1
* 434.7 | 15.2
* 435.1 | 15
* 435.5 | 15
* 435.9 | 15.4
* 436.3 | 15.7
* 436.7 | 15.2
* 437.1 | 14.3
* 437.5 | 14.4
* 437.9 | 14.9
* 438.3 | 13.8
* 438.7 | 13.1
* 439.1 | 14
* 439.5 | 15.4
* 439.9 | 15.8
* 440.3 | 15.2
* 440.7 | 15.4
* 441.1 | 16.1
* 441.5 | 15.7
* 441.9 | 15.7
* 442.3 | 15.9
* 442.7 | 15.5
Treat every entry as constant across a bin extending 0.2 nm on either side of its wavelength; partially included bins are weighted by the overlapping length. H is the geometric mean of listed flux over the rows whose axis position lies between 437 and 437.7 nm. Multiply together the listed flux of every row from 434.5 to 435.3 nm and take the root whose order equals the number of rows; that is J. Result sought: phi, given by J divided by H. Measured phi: 1.05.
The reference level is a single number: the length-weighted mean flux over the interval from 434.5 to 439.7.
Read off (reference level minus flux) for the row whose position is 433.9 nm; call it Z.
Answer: 1.4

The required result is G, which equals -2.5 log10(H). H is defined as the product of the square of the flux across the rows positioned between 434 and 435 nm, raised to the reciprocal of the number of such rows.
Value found -5.83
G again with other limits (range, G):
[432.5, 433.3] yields -5.94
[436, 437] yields -5.94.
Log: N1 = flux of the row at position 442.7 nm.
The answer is 15.5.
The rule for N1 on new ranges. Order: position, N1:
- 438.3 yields 13.8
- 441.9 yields 15.7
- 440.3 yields 15.2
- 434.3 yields 14.1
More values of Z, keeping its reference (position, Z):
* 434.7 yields -0.5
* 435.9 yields -0.7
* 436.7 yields -0.5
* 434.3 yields 0.6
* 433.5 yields -0.1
